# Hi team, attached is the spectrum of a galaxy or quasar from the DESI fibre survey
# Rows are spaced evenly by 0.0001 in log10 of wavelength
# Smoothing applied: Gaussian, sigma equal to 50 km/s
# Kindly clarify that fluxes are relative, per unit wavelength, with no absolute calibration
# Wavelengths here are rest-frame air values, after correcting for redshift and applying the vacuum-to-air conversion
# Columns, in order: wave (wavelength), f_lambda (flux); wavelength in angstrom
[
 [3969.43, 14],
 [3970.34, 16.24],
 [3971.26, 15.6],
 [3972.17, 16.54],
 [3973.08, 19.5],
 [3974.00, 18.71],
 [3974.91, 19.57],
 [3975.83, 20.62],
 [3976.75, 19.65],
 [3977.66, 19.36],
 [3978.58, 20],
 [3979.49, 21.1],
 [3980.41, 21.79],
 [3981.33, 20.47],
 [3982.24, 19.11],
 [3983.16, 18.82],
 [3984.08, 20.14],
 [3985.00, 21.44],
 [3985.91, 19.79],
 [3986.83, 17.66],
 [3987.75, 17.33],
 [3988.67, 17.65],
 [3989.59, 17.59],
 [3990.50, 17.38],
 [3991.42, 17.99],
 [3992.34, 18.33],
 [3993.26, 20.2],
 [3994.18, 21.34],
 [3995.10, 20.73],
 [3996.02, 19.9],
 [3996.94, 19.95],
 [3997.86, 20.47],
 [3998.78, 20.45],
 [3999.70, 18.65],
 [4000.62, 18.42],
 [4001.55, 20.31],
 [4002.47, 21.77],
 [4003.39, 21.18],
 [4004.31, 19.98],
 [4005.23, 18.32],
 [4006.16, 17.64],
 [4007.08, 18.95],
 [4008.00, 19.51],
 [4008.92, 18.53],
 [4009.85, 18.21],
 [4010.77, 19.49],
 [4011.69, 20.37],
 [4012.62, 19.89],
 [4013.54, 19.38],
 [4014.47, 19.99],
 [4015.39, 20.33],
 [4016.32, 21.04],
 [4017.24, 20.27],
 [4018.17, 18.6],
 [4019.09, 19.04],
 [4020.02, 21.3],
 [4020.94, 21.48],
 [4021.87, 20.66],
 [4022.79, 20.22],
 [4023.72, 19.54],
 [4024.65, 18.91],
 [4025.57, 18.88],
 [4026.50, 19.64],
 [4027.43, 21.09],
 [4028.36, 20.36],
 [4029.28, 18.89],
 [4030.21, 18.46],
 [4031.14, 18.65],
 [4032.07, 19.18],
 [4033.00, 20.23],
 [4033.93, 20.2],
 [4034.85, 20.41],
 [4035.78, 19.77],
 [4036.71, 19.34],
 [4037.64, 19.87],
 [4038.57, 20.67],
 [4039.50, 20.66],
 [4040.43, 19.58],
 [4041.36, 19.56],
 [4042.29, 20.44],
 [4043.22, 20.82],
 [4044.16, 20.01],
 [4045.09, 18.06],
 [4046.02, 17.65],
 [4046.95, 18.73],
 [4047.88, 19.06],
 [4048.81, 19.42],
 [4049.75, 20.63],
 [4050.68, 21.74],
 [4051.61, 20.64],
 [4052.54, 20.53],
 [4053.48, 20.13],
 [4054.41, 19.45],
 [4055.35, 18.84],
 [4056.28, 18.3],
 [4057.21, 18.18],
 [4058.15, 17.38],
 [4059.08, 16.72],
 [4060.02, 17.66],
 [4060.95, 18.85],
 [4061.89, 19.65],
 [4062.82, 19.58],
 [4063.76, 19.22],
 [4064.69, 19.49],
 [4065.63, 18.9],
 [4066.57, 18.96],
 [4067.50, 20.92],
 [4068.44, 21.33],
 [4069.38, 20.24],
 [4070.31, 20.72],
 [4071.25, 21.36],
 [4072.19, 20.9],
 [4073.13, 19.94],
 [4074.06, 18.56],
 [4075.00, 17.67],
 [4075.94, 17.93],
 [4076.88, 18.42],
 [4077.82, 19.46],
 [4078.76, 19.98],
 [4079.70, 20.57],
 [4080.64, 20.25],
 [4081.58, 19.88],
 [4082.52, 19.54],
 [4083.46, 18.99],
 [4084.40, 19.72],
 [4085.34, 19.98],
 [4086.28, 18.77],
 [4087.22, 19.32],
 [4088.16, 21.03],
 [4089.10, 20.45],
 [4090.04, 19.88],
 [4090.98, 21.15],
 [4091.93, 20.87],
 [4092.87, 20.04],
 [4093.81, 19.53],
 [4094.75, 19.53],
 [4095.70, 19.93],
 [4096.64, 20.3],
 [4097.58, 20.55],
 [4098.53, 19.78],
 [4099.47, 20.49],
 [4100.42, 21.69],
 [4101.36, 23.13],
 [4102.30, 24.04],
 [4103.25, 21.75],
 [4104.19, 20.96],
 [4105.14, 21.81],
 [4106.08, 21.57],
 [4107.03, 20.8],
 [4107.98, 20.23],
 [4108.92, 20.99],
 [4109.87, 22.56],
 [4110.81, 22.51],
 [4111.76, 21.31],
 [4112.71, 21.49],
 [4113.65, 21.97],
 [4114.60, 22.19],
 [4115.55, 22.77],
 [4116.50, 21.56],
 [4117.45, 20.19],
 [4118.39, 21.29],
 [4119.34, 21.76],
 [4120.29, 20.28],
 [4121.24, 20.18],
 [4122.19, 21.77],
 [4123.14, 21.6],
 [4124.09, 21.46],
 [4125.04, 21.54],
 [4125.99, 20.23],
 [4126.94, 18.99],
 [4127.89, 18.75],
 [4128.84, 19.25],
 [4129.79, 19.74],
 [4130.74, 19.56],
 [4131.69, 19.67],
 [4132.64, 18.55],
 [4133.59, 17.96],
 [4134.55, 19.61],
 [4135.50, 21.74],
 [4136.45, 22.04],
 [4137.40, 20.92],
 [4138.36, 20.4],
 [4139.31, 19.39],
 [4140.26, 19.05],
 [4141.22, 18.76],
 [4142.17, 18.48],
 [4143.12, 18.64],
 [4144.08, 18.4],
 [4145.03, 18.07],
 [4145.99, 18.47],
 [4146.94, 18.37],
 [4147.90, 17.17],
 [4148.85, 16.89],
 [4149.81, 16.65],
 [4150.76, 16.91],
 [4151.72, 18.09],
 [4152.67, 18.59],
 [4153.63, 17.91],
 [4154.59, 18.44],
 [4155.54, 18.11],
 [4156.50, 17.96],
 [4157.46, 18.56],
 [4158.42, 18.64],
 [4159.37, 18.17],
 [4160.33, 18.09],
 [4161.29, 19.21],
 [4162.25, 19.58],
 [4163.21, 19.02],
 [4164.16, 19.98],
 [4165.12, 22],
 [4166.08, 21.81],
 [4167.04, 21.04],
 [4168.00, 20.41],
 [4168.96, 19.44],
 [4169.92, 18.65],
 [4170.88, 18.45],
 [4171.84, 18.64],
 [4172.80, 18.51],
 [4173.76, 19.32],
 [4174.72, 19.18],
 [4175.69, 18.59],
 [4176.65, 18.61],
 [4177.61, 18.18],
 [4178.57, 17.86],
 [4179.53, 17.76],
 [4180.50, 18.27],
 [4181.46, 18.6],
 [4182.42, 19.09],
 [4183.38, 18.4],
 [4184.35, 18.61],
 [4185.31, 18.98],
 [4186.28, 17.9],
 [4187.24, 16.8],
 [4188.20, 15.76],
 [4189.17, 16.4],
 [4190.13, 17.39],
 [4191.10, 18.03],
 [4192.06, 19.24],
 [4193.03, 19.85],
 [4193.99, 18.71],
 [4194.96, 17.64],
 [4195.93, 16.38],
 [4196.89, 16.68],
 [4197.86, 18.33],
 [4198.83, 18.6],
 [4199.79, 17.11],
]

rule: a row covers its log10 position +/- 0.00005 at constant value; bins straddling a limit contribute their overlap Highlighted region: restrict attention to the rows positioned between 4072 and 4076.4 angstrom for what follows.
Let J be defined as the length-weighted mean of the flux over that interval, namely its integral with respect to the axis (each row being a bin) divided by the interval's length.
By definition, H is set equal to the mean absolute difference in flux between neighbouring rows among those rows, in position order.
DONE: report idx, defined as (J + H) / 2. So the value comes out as 9.9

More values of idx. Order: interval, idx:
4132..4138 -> 10.6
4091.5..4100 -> 10.3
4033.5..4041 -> 10.3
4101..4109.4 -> 11.3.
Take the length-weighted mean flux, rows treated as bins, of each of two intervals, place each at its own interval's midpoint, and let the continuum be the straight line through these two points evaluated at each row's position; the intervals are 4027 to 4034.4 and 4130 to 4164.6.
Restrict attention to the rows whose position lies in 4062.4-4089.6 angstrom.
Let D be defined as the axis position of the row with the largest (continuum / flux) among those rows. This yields 4075.00 angstrom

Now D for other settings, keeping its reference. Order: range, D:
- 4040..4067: 4059.08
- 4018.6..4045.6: 4045.09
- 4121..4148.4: 4147.90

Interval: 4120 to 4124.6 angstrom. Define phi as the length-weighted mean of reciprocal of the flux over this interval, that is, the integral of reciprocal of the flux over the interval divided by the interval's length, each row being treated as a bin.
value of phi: 0.0474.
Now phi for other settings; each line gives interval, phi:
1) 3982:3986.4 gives 0.0504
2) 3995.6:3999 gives 0.0496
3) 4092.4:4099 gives 0.0501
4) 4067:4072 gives 0.0479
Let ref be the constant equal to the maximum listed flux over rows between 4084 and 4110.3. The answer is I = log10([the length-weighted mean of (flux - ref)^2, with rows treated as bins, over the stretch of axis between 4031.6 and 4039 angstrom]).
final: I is 1.23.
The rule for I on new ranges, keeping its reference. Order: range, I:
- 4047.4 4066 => 1.39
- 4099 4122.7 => 0.84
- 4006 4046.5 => 1.30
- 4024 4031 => 1.34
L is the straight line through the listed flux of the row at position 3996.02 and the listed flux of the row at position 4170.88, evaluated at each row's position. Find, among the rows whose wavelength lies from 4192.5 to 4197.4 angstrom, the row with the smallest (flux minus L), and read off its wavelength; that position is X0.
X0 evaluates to 4195.93 angstrom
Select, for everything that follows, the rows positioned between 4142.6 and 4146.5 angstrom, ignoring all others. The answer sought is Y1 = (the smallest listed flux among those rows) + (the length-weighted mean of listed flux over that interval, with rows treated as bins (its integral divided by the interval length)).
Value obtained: 36.5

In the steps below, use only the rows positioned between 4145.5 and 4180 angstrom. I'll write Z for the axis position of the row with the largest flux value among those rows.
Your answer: 4165.12 angstrom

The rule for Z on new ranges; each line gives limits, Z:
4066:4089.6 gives 4071.25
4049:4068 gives 4050.68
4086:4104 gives 4102.30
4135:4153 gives 4136.45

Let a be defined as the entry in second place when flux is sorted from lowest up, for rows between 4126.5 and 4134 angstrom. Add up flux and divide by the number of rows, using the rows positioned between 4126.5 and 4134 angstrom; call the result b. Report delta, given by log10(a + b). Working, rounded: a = 18.55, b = 19.1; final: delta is 1.58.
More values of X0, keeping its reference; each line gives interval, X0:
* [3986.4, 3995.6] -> 3987.75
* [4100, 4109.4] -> 4107.98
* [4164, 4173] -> 4170.88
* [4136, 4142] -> 4141.22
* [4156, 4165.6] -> 4156.50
